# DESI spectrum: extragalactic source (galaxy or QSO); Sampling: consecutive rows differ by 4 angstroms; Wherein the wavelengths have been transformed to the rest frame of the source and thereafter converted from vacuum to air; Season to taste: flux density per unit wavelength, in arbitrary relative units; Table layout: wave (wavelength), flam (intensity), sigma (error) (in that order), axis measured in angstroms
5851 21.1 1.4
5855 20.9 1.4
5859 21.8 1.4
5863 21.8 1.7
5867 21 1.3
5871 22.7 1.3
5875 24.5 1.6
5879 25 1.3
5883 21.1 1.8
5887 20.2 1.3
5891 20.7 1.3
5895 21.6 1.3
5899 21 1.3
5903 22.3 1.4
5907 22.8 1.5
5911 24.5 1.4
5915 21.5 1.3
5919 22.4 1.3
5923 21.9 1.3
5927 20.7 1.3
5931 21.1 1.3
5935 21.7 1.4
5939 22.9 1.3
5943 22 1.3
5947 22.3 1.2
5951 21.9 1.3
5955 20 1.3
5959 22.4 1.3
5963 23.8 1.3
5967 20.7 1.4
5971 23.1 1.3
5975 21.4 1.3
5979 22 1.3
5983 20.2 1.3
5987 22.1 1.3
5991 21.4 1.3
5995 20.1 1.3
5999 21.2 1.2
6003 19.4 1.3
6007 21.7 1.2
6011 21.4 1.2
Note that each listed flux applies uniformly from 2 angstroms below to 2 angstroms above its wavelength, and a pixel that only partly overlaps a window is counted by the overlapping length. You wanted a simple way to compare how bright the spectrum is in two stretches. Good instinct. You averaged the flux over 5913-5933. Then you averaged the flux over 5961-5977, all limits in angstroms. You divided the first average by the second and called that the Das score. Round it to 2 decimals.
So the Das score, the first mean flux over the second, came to 0.97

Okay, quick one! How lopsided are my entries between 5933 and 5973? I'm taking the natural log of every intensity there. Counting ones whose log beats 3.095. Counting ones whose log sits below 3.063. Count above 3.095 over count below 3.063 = 2.5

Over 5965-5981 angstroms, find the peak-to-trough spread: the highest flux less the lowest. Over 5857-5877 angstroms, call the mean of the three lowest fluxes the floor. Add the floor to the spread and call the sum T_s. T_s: 23.9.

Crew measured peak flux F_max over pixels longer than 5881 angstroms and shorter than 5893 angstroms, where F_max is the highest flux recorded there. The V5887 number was 21.1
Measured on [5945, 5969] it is 23.8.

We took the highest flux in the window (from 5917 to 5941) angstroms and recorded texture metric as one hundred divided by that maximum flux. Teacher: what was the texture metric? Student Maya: 4.4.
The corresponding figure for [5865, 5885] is 4.0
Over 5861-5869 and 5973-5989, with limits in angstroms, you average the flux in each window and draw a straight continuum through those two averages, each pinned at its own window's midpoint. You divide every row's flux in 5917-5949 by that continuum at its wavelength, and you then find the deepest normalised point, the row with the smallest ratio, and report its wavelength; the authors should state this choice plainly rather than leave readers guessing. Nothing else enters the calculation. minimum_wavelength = 5927 angstroms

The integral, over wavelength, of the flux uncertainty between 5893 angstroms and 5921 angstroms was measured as 38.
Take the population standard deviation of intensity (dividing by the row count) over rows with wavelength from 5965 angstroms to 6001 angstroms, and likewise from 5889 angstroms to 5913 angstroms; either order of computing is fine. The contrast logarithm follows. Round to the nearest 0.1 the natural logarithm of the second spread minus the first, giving -1.0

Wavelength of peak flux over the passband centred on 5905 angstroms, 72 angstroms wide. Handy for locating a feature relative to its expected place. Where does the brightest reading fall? 5879 angstroms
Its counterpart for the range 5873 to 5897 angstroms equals 5879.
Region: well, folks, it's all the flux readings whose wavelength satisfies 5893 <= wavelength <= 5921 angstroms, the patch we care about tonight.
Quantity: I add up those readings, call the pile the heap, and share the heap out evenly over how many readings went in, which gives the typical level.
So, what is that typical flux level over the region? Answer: 22.3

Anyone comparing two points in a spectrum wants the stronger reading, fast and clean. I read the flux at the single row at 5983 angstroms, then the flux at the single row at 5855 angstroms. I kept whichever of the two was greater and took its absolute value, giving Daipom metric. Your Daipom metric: 20.9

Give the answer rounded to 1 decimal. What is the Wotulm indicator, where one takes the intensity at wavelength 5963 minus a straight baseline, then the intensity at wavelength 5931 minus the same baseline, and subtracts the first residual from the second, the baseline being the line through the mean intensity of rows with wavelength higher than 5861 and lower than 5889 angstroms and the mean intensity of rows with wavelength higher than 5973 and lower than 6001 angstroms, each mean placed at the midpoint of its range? -3.0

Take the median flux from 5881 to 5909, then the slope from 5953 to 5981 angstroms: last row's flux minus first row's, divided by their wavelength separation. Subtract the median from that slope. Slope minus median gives -21.0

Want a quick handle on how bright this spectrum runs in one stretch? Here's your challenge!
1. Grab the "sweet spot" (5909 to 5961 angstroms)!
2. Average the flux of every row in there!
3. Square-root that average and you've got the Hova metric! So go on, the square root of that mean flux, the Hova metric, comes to 4.68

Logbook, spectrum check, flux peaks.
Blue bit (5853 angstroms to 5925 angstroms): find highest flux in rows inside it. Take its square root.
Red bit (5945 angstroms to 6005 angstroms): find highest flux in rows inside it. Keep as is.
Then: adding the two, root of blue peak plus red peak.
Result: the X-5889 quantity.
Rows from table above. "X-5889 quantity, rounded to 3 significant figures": 28.8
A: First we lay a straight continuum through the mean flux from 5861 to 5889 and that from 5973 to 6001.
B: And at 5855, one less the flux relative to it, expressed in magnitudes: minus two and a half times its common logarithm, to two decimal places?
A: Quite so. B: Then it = 2.85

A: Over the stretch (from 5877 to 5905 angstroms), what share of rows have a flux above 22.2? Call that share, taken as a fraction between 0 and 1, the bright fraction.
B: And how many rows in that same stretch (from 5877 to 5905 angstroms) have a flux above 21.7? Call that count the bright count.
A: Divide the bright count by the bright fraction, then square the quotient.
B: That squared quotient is 49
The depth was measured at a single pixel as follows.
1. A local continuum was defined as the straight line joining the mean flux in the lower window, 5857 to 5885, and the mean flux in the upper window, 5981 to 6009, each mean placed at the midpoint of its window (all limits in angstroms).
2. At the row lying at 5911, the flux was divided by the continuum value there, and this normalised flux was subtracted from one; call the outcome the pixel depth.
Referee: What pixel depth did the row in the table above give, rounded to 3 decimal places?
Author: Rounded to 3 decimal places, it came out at -0.113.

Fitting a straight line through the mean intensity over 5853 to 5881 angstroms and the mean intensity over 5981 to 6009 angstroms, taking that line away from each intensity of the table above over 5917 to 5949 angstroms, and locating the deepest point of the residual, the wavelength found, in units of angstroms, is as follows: 5927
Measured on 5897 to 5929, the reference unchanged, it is 5899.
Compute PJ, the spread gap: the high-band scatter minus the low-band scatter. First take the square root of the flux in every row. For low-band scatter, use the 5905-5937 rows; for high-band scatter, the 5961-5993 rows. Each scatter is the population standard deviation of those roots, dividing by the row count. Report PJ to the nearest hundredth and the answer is 0.00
